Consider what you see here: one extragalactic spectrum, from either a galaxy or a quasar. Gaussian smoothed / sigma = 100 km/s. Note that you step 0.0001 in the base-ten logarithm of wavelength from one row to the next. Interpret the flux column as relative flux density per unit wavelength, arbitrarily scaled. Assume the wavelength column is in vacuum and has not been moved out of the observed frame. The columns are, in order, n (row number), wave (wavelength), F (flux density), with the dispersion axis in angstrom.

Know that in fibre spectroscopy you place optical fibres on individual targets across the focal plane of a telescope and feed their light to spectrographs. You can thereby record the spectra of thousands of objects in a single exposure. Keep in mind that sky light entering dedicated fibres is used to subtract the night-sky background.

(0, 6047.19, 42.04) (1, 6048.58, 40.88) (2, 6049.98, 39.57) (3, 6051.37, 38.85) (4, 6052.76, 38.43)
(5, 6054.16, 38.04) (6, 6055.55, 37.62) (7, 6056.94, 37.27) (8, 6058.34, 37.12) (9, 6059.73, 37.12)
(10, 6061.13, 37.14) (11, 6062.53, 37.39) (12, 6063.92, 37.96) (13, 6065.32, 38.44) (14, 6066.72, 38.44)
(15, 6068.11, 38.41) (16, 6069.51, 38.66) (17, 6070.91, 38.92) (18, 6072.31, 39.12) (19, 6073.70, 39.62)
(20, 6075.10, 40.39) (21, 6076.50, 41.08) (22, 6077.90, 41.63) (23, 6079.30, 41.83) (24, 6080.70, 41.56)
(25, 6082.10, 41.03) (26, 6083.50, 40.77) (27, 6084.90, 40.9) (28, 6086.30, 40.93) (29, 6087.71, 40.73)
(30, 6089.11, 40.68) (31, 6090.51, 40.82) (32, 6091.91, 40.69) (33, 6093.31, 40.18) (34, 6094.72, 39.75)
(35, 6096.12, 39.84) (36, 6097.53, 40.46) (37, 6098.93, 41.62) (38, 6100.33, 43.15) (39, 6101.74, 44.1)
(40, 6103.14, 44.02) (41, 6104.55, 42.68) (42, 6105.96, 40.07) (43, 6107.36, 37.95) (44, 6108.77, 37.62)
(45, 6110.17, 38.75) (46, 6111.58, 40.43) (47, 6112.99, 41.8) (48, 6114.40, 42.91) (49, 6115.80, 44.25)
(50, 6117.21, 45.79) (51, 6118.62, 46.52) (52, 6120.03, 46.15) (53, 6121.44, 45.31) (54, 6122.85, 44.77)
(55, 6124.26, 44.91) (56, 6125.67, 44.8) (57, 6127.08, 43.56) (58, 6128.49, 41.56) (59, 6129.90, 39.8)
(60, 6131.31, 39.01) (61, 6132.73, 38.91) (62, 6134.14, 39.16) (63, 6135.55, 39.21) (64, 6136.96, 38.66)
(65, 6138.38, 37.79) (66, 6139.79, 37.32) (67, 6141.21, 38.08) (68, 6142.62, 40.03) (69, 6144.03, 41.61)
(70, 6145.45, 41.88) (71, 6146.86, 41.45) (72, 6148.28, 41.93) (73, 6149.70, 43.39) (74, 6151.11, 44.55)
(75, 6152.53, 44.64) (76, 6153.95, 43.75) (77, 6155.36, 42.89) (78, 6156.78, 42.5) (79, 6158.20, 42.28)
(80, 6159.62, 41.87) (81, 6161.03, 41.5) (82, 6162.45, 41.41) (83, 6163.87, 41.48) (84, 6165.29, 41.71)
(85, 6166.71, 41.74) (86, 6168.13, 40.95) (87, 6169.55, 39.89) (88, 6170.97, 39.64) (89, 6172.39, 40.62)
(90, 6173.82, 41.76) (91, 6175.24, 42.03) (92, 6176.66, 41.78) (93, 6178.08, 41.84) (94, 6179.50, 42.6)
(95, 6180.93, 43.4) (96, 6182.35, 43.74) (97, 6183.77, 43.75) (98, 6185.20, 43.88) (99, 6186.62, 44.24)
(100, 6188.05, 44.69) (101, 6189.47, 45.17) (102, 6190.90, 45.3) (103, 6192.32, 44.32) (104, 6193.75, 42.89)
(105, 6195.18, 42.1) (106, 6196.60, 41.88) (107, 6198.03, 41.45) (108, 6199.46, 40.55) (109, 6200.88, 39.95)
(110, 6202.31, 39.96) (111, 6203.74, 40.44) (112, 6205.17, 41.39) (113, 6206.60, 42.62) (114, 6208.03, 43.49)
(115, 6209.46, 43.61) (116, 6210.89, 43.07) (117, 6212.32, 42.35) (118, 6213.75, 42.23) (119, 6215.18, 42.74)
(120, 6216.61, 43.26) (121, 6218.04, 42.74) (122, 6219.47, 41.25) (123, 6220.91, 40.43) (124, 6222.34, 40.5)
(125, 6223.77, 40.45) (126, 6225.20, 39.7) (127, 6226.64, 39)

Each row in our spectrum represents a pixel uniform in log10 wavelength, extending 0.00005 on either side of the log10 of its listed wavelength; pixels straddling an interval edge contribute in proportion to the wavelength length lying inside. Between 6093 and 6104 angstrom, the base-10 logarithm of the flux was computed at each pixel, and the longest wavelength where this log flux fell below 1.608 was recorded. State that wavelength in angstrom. 6097.53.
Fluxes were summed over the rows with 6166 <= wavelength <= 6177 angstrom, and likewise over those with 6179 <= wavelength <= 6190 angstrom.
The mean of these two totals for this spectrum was 340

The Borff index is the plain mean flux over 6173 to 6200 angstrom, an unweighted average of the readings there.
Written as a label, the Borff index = 43.0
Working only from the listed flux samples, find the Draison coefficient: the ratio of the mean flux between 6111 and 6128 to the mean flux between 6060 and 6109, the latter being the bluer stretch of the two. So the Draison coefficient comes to 1.10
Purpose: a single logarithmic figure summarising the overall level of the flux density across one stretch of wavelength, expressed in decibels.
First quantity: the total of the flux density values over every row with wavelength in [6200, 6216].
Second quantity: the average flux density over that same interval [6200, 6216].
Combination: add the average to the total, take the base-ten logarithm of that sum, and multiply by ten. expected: 27.0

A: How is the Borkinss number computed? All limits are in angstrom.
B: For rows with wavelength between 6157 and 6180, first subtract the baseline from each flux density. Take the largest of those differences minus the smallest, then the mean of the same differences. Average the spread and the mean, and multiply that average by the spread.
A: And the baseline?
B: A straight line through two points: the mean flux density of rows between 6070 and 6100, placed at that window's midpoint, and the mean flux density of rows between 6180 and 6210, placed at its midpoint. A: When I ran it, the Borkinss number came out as 3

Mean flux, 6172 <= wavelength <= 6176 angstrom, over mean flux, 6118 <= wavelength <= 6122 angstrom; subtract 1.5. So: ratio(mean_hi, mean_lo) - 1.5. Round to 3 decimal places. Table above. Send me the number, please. -0.598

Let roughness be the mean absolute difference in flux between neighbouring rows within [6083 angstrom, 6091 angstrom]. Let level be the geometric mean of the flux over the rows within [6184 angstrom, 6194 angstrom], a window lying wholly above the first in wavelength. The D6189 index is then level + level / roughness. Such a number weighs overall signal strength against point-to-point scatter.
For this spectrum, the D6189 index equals 448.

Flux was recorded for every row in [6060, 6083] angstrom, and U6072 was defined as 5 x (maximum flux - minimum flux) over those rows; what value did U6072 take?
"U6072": 23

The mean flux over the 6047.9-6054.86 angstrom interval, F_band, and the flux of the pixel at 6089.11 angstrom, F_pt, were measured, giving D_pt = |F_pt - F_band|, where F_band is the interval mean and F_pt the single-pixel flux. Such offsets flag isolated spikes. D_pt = 1.5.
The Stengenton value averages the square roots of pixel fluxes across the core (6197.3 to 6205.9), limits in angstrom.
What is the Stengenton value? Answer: 6.37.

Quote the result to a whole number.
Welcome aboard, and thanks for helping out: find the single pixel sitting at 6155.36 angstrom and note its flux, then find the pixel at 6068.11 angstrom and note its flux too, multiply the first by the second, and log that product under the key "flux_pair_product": 1647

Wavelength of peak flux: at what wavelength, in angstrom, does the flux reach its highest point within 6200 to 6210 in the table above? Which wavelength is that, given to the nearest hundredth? 6209.46 angstrom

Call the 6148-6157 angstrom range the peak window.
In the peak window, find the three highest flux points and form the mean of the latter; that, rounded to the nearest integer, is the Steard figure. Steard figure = 44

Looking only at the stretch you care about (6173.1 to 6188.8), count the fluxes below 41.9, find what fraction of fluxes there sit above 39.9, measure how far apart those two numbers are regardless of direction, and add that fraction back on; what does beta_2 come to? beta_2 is 3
